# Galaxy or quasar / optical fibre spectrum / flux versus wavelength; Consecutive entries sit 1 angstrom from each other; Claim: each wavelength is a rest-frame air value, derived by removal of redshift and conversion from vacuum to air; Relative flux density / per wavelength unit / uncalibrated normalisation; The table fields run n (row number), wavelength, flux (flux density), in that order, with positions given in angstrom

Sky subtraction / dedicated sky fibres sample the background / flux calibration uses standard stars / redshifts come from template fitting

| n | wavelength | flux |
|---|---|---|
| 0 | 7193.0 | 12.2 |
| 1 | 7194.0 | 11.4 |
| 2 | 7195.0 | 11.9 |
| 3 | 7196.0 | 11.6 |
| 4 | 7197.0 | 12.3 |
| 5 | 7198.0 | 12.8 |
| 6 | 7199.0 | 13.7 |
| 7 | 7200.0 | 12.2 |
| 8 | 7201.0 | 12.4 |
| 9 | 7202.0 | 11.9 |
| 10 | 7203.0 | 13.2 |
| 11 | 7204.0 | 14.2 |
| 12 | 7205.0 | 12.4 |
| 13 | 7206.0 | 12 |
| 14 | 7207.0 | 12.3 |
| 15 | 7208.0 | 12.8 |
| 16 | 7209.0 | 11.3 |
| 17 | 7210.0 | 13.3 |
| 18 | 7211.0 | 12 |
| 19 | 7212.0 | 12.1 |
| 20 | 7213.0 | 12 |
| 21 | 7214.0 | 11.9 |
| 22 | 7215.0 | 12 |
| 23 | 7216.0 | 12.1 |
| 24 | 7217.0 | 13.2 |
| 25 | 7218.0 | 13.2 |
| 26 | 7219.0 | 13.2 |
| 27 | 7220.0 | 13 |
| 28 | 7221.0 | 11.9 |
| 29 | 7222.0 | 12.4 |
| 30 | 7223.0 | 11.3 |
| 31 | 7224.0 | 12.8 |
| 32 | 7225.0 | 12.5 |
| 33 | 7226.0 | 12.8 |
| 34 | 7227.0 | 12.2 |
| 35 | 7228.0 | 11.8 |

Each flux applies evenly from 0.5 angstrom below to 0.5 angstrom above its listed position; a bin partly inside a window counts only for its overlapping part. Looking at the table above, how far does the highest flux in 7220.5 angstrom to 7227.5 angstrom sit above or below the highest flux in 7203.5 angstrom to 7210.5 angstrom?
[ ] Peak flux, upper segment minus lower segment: -1.4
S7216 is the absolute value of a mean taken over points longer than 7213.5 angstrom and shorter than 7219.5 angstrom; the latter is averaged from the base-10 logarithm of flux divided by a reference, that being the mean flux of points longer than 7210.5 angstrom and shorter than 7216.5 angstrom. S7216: 0.020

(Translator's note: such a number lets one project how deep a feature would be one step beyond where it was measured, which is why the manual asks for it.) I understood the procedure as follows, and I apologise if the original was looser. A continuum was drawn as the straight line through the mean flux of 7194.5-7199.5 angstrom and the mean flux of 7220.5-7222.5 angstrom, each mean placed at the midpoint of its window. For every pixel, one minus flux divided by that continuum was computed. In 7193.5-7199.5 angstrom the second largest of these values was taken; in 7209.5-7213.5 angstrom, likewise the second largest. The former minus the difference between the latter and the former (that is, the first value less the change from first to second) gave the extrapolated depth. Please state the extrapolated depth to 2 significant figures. 0.12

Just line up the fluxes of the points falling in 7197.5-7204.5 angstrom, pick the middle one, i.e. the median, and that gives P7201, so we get 12.8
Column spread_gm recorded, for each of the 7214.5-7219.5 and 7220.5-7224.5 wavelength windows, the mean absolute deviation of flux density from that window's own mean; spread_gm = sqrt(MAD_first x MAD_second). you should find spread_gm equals 0.53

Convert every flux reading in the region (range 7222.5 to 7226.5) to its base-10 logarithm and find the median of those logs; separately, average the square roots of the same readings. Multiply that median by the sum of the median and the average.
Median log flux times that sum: 5.09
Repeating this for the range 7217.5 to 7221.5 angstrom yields 5.25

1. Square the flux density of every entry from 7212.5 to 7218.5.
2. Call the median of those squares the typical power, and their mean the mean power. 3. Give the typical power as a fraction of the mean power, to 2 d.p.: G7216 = 0.94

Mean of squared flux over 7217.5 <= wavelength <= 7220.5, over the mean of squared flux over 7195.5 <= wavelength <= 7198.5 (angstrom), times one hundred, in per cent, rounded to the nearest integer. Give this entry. 115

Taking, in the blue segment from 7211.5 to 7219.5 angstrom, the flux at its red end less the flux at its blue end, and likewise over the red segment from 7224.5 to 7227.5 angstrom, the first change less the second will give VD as 1.4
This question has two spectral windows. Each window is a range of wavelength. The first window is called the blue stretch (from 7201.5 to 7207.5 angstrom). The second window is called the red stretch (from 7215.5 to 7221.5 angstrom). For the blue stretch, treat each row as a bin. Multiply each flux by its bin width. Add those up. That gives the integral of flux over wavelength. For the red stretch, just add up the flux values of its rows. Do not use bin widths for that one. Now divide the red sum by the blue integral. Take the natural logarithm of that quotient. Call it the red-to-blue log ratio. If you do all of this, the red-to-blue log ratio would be 0.01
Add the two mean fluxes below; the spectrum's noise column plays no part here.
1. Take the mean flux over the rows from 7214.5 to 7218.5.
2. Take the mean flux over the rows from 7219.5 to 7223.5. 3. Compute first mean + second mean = 24.8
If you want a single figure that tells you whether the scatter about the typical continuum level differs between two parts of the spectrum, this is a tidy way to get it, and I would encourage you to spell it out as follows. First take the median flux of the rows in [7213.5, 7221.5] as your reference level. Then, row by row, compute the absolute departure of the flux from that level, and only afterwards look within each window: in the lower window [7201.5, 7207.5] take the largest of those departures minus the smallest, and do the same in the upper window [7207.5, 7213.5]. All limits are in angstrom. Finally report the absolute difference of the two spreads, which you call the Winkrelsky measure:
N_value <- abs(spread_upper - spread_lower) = 0.50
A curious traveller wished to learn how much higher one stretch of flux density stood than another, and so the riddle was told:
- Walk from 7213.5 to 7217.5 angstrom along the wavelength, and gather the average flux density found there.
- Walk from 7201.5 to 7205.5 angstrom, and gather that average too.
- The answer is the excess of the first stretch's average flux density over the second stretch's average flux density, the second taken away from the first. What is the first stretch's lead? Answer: -0.6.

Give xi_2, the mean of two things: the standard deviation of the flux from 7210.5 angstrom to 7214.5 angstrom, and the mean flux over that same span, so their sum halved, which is 6.04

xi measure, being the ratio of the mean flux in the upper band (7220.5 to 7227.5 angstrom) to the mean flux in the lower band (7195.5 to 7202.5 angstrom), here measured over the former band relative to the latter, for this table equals 0.99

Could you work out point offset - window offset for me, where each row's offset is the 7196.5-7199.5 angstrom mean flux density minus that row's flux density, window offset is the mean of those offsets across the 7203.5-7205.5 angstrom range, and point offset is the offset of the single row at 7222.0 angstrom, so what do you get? 0.9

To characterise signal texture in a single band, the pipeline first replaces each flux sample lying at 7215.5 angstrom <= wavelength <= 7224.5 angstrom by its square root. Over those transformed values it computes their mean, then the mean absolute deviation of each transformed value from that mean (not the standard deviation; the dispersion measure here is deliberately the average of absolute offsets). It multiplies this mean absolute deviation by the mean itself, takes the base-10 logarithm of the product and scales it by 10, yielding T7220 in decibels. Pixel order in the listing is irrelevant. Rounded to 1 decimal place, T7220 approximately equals -5.4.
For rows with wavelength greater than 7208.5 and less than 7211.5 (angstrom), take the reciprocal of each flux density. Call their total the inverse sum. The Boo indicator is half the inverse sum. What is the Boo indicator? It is 0.12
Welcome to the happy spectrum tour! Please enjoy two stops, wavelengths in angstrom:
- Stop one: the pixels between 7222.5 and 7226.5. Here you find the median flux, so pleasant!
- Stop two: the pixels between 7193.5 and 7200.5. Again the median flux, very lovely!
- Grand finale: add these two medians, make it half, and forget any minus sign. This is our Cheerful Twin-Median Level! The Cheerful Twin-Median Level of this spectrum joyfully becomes 12.4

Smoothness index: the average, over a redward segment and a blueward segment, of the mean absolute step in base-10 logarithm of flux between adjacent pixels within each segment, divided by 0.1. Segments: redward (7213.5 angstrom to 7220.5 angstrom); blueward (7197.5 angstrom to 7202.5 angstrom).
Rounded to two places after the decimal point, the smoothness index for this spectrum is 0.17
